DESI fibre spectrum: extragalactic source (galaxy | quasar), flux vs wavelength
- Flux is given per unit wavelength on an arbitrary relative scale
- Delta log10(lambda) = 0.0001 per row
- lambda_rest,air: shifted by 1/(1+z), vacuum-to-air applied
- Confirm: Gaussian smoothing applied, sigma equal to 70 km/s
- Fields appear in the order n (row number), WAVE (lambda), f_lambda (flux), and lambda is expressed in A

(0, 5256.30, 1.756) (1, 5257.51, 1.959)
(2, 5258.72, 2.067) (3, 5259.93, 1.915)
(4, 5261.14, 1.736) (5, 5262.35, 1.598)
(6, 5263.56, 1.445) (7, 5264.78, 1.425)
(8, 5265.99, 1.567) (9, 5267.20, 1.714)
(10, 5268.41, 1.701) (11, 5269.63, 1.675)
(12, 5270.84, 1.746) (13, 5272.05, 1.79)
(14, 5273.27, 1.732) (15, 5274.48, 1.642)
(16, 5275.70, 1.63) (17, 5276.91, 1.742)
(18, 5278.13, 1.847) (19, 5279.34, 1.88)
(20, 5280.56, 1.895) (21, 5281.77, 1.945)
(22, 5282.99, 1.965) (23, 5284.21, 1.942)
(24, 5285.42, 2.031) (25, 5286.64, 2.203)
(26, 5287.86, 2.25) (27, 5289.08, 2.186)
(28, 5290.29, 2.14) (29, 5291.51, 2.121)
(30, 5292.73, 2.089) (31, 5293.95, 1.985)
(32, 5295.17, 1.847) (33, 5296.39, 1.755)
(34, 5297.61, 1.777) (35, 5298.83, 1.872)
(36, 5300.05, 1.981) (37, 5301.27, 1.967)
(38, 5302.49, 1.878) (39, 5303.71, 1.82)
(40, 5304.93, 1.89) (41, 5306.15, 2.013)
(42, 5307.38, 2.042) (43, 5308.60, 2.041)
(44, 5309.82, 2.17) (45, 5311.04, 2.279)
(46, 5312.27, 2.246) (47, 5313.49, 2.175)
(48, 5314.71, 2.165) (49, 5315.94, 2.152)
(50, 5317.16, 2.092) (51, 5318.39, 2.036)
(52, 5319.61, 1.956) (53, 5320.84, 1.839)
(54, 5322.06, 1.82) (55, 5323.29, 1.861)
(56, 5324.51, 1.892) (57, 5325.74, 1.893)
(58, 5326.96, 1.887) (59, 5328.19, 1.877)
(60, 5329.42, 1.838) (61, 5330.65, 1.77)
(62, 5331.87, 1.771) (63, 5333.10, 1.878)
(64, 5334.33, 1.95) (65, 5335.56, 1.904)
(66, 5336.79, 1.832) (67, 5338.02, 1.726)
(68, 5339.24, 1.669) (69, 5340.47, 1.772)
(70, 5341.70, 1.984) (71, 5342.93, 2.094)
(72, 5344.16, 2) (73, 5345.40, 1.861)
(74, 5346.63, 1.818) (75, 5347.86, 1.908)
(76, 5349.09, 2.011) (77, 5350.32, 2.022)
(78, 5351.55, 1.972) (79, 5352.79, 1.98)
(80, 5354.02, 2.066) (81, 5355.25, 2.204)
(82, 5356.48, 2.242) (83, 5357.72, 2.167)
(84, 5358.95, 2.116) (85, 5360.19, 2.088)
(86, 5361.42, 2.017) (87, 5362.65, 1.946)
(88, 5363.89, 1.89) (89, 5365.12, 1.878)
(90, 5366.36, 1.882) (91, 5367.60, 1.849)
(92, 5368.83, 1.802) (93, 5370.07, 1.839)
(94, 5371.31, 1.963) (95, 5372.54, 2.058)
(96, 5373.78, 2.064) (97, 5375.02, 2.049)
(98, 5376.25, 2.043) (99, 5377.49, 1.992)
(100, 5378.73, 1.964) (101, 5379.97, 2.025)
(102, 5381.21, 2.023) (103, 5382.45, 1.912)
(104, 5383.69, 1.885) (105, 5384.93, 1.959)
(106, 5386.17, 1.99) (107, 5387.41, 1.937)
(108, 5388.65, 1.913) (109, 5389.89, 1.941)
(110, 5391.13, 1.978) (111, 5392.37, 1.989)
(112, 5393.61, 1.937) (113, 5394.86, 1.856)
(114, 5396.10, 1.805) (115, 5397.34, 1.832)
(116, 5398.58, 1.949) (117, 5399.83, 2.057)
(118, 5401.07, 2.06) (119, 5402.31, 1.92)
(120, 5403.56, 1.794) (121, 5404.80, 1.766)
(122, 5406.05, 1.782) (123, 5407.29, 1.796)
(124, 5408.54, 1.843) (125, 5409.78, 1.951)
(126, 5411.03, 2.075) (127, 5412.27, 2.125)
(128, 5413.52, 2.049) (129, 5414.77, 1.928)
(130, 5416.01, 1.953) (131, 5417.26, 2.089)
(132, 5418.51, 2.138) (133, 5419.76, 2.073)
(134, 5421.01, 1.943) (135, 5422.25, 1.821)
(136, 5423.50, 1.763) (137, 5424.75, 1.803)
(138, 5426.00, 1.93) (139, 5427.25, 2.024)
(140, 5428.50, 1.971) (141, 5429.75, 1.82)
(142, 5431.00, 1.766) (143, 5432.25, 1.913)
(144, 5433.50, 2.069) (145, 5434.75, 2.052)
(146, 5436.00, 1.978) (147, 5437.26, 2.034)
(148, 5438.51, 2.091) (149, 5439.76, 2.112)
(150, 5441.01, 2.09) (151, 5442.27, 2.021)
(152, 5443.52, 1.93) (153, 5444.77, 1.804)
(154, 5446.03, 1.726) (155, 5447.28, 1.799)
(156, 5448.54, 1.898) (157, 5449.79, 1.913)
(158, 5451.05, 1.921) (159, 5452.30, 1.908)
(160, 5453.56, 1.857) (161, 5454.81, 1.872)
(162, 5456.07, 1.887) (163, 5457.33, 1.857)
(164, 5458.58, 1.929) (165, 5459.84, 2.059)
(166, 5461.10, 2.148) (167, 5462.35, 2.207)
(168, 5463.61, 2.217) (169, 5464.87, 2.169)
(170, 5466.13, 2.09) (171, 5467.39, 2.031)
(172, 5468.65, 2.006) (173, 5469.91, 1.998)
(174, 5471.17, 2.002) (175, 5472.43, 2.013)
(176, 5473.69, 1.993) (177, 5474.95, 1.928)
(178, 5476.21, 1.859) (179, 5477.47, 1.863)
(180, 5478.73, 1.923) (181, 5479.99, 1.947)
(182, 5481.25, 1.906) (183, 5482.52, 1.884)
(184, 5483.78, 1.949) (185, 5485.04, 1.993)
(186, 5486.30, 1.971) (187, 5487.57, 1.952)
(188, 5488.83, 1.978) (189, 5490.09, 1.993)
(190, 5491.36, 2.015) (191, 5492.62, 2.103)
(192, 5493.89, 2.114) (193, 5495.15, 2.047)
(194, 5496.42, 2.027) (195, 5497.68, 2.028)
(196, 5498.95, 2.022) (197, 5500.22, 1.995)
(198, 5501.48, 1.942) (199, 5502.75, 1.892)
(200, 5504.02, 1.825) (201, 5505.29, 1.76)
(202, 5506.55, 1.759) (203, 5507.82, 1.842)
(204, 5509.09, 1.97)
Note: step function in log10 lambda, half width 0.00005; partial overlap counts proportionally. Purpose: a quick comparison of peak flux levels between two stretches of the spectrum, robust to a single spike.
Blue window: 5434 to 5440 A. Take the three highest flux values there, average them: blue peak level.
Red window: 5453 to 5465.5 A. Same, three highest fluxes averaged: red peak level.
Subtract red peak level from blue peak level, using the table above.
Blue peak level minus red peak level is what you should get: -0.11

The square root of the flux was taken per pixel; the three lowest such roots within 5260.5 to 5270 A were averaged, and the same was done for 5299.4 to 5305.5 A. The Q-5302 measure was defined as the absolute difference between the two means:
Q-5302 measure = 0.15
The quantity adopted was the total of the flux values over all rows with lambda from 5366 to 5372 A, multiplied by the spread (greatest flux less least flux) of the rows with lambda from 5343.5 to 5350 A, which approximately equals 1.80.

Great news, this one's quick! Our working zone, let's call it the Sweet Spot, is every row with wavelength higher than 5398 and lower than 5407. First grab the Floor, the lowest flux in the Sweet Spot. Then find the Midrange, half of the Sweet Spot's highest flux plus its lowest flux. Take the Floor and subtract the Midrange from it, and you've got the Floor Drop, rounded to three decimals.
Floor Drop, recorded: -0.147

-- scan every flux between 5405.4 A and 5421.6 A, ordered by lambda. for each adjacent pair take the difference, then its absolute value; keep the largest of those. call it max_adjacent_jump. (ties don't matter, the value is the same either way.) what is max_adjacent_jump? 0.136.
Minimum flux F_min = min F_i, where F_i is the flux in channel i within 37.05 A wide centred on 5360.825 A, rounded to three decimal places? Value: 1.802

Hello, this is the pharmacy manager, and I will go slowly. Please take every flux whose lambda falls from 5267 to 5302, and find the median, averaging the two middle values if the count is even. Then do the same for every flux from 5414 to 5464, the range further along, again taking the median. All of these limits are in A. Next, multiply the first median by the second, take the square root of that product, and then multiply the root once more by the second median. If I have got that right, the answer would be 3.68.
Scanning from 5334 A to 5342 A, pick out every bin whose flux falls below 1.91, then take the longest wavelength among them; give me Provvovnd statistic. 5340.47 A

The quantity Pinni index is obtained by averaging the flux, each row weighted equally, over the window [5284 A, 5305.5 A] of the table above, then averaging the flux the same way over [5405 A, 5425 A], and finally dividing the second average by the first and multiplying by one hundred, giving 98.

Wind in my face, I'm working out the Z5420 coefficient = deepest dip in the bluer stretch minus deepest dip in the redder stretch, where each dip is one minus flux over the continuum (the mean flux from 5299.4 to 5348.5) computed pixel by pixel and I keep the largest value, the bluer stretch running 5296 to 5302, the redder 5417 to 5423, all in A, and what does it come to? 0.03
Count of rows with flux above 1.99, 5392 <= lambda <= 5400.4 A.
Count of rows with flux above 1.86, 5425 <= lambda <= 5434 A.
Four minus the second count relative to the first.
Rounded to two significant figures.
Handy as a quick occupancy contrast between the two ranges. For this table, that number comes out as -1.0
